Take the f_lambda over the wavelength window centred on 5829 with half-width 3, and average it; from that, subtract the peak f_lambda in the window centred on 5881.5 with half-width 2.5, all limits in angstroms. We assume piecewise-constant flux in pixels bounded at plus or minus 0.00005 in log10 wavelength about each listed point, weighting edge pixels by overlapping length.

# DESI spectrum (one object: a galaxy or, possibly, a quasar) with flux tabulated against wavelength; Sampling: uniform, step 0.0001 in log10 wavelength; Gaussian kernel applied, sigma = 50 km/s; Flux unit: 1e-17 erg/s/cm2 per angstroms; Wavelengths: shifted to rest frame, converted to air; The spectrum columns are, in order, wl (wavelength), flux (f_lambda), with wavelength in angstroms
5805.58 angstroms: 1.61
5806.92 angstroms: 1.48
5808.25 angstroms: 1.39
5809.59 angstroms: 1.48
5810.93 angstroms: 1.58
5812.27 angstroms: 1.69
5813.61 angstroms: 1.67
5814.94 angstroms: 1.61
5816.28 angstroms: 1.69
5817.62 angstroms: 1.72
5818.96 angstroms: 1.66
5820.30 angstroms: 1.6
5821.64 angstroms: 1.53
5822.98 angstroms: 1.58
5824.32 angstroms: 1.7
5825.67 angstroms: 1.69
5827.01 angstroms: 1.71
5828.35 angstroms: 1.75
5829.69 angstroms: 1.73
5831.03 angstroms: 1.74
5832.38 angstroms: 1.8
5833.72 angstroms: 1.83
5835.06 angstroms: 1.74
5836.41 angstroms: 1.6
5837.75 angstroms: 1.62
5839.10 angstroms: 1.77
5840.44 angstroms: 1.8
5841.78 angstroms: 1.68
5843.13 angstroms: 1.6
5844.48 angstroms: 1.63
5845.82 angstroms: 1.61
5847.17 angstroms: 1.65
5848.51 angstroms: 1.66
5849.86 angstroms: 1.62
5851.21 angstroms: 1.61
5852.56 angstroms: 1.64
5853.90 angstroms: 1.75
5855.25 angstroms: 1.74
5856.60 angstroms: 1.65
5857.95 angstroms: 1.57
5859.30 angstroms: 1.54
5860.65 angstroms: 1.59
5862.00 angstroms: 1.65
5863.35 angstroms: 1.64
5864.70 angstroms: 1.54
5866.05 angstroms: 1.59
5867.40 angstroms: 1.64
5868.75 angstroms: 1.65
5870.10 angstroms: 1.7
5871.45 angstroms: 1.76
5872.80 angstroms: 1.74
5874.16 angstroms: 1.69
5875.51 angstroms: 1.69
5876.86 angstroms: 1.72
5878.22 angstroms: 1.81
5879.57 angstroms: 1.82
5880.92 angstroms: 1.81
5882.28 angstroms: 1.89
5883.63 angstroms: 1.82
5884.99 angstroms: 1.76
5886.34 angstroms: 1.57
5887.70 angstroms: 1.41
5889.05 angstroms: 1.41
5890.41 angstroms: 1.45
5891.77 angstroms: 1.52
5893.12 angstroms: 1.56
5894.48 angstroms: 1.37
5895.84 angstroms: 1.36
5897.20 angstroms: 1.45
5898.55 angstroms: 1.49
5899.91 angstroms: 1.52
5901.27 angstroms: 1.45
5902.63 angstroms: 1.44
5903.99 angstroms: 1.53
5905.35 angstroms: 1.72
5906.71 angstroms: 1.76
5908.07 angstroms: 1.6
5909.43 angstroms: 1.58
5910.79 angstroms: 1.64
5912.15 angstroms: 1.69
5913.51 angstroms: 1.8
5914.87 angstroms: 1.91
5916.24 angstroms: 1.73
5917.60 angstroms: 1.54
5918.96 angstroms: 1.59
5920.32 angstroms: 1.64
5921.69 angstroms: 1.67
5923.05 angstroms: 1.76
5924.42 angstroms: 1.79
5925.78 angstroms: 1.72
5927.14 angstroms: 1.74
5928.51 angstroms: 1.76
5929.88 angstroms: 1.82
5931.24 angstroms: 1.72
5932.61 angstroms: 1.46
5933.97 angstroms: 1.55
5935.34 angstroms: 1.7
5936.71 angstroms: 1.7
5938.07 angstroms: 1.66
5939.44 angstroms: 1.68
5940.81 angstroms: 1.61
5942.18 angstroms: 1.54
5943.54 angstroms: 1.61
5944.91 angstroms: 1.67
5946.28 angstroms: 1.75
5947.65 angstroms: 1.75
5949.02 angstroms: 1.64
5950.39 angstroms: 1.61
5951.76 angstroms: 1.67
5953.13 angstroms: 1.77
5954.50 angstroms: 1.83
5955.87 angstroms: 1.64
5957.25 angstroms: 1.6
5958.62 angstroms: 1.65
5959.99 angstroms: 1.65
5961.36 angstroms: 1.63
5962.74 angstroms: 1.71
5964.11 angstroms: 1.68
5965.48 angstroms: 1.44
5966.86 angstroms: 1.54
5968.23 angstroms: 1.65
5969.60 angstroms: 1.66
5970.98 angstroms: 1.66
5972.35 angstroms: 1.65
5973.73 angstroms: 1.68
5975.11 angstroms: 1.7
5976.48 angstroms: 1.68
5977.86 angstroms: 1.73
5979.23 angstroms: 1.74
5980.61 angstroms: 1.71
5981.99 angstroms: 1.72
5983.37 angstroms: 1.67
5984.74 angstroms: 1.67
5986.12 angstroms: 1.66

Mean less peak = -0.16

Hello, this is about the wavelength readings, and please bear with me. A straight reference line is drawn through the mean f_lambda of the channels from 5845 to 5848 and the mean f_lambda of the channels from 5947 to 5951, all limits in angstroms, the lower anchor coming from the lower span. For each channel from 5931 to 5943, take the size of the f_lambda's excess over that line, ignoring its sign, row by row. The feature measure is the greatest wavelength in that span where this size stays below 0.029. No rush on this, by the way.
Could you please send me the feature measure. 5939.44 angstroms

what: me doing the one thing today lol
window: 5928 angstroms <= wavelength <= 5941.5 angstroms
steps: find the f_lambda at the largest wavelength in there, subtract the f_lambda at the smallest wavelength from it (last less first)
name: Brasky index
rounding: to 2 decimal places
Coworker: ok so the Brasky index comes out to -0.15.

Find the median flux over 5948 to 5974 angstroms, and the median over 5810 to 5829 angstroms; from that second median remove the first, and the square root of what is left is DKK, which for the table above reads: 0.17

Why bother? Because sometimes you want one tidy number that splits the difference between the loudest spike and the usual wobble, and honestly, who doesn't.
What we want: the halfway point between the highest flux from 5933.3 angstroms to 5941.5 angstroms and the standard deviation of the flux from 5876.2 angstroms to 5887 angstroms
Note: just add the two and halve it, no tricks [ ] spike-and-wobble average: 0.90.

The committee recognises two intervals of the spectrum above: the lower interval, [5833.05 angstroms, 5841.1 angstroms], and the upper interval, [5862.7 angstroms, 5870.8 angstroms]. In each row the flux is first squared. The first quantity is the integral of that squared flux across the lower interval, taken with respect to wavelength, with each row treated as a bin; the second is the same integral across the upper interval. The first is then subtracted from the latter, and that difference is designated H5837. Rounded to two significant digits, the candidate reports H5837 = -2.6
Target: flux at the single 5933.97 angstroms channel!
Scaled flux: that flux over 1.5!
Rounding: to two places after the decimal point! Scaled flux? 1.03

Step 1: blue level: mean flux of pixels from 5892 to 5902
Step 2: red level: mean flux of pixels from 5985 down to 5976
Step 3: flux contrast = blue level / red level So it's 0.86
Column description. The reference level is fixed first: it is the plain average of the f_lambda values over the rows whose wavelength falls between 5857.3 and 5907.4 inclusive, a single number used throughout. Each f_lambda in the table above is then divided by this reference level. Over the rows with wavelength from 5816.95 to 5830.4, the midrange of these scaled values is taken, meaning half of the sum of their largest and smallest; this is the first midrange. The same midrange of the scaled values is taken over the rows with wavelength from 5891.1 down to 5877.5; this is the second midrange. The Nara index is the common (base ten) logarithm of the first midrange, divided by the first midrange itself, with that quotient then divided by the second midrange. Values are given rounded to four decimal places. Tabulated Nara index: 0.0073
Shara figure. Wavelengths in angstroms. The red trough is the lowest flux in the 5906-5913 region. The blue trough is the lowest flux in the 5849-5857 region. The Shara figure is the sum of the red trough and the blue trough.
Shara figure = 3.19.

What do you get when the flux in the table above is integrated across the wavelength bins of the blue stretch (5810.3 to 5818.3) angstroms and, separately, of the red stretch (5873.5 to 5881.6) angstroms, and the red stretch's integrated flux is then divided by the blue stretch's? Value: 1.07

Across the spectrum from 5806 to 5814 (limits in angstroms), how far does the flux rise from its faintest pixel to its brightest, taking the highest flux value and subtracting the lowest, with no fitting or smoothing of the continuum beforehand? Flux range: 0.30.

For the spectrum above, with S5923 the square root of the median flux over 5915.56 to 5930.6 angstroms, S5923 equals 1.32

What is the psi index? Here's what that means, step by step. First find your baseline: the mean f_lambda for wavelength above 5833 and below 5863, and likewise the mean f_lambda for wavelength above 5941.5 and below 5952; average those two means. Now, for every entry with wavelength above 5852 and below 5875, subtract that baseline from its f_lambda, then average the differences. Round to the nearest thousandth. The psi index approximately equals -0.006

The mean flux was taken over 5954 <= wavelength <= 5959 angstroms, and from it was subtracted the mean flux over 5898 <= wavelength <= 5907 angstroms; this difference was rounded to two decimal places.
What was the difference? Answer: 0.12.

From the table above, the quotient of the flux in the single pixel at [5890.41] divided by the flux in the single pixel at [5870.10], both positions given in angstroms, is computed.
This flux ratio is 0.85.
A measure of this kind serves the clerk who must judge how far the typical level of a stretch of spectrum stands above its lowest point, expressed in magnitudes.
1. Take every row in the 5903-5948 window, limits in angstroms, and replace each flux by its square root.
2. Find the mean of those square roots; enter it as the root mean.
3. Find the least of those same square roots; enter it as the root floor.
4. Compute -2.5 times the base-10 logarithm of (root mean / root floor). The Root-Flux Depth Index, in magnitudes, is -0.075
